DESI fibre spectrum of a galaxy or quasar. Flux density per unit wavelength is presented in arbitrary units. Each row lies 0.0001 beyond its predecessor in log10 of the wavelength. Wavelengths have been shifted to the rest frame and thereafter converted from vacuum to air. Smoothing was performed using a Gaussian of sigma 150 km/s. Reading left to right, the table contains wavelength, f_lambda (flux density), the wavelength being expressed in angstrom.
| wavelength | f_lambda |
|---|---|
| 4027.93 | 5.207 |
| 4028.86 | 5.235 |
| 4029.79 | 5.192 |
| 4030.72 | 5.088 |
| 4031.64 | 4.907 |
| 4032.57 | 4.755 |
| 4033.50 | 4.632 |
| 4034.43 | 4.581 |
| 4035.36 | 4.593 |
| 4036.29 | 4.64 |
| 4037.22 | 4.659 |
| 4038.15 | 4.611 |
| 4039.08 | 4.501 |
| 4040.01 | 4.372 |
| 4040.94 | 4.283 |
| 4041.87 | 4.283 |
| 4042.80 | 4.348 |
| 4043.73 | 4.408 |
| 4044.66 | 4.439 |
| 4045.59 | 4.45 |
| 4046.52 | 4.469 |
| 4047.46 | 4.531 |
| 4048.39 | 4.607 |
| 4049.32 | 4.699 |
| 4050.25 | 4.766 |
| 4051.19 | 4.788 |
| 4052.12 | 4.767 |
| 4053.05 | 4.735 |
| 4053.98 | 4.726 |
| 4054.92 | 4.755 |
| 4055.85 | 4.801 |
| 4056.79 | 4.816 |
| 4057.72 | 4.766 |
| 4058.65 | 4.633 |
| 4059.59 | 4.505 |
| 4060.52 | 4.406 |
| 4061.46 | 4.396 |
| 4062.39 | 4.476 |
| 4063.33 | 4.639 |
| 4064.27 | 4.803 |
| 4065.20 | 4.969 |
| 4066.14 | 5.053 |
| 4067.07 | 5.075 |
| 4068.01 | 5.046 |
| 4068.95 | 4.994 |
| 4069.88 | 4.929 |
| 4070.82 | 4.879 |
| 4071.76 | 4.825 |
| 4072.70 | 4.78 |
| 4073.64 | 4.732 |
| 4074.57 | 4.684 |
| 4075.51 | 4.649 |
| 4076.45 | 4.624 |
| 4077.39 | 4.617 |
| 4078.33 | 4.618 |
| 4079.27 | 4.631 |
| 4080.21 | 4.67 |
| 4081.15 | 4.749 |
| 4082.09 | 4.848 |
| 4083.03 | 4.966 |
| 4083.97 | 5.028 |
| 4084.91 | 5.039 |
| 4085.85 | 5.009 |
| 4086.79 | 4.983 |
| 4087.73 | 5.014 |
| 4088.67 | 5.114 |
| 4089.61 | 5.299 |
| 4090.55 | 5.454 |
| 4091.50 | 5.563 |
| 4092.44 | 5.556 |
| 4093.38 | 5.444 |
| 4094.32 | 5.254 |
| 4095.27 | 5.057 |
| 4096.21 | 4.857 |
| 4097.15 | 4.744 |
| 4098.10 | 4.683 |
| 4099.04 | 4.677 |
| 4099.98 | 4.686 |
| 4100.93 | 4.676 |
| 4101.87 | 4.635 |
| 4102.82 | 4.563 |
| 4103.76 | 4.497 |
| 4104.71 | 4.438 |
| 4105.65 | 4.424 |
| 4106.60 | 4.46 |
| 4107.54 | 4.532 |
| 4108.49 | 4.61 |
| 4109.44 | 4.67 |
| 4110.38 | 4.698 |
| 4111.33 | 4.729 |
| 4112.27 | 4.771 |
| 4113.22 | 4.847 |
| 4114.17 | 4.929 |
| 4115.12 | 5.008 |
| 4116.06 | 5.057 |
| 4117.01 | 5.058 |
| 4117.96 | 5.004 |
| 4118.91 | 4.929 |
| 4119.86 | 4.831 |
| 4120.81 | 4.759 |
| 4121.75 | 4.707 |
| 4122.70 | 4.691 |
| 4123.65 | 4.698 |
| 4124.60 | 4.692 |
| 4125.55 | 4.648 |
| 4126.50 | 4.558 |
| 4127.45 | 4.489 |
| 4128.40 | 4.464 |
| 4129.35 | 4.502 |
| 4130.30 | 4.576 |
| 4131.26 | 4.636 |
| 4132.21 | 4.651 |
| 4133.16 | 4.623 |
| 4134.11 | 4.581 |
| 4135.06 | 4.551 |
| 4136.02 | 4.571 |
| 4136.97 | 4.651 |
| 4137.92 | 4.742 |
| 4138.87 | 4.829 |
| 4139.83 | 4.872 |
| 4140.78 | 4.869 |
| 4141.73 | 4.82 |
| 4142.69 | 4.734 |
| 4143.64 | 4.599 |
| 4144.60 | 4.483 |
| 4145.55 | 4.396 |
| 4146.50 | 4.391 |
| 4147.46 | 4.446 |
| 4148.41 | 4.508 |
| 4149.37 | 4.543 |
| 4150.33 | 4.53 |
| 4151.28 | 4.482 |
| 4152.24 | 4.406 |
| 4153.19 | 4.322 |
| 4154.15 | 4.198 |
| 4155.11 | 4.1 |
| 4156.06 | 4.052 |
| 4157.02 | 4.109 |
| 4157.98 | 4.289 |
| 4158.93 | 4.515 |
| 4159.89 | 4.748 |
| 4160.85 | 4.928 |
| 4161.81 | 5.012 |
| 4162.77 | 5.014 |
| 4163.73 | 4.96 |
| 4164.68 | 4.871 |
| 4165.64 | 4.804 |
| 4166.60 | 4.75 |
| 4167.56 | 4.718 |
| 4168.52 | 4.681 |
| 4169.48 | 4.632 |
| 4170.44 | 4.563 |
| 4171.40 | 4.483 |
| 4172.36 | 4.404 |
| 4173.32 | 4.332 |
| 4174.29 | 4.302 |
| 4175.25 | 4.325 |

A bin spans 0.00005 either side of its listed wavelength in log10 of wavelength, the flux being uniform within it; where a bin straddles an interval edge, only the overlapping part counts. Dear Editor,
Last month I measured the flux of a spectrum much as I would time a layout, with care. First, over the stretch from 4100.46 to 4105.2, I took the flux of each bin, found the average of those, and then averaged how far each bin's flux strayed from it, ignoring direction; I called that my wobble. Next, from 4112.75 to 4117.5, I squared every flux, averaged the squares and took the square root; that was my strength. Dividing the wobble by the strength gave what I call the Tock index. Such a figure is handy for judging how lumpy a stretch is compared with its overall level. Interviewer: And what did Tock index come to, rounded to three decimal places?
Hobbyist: 0.015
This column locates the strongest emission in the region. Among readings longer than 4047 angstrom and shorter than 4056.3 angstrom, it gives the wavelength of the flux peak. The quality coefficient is 4055.85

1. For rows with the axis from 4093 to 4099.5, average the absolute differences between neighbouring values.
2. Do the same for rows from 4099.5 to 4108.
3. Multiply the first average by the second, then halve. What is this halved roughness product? 0.0030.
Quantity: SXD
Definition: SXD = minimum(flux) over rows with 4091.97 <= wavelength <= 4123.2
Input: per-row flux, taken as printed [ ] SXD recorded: 4.424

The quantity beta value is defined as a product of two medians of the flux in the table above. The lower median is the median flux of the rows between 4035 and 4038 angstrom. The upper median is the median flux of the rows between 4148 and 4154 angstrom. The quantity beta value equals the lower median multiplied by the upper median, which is 21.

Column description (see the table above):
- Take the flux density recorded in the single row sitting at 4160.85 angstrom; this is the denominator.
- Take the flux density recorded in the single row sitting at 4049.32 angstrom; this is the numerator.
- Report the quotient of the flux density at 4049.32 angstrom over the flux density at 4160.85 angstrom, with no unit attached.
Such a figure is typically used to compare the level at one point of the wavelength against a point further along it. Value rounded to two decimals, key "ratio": 0.95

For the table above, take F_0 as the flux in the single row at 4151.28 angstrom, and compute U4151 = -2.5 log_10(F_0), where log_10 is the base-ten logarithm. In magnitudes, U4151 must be -1.63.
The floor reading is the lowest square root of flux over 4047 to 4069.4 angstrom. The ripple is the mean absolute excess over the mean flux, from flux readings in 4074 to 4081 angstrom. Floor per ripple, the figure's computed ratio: 95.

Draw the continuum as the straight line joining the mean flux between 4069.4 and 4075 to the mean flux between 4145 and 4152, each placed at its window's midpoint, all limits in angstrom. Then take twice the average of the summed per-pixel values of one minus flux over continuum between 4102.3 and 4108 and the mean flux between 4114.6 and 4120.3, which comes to 5.21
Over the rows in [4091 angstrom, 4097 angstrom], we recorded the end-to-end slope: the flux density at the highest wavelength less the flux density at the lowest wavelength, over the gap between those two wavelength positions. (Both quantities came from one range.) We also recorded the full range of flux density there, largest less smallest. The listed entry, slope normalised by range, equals -0.21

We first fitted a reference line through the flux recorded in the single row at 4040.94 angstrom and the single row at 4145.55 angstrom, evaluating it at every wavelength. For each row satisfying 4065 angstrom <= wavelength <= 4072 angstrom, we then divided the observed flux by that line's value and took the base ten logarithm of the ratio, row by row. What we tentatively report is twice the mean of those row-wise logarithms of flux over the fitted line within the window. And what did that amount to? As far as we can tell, 0.12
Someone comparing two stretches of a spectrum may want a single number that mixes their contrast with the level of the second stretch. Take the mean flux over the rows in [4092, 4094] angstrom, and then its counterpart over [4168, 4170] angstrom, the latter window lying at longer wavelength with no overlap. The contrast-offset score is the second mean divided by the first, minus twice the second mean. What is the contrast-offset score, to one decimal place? -8.5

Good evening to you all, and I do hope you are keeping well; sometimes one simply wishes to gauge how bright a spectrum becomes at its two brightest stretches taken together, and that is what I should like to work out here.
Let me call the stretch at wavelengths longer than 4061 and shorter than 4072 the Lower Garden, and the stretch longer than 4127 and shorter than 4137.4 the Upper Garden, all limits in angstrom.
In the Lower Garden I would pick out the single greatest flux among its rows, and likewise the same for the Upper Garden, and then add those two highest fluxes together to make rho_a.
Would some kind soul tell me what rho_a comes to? 9.7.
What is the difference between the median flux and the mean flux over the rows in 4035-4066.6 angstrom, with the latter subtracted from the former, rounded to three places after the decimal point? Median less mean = 0.013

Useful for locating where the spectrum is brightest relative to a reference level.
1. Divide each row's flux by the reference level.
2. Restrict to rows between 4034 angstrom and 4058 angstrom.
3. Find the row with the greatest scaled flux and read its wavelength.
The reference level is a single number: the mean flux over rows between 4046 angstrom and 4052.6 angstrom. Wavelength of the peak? 4056.79 angstrom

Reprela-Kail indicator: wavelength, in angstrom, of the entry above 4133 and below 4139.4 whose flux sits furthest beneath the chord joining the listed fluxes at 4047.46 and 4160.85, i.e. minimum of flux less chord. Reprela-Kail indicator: 4135.06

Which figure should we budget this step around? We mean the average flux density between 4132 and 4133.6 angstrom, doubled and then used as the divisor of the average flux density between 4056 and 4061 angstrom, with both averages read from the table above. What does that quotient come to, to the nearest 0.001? 0.499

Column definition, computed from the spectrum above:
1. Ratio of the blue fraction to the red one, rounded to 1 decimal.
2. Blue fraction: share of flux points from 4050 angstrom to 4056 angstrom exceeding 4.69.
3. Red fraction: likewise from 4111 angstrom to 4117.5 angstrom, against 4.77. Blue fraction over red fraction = 1.2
